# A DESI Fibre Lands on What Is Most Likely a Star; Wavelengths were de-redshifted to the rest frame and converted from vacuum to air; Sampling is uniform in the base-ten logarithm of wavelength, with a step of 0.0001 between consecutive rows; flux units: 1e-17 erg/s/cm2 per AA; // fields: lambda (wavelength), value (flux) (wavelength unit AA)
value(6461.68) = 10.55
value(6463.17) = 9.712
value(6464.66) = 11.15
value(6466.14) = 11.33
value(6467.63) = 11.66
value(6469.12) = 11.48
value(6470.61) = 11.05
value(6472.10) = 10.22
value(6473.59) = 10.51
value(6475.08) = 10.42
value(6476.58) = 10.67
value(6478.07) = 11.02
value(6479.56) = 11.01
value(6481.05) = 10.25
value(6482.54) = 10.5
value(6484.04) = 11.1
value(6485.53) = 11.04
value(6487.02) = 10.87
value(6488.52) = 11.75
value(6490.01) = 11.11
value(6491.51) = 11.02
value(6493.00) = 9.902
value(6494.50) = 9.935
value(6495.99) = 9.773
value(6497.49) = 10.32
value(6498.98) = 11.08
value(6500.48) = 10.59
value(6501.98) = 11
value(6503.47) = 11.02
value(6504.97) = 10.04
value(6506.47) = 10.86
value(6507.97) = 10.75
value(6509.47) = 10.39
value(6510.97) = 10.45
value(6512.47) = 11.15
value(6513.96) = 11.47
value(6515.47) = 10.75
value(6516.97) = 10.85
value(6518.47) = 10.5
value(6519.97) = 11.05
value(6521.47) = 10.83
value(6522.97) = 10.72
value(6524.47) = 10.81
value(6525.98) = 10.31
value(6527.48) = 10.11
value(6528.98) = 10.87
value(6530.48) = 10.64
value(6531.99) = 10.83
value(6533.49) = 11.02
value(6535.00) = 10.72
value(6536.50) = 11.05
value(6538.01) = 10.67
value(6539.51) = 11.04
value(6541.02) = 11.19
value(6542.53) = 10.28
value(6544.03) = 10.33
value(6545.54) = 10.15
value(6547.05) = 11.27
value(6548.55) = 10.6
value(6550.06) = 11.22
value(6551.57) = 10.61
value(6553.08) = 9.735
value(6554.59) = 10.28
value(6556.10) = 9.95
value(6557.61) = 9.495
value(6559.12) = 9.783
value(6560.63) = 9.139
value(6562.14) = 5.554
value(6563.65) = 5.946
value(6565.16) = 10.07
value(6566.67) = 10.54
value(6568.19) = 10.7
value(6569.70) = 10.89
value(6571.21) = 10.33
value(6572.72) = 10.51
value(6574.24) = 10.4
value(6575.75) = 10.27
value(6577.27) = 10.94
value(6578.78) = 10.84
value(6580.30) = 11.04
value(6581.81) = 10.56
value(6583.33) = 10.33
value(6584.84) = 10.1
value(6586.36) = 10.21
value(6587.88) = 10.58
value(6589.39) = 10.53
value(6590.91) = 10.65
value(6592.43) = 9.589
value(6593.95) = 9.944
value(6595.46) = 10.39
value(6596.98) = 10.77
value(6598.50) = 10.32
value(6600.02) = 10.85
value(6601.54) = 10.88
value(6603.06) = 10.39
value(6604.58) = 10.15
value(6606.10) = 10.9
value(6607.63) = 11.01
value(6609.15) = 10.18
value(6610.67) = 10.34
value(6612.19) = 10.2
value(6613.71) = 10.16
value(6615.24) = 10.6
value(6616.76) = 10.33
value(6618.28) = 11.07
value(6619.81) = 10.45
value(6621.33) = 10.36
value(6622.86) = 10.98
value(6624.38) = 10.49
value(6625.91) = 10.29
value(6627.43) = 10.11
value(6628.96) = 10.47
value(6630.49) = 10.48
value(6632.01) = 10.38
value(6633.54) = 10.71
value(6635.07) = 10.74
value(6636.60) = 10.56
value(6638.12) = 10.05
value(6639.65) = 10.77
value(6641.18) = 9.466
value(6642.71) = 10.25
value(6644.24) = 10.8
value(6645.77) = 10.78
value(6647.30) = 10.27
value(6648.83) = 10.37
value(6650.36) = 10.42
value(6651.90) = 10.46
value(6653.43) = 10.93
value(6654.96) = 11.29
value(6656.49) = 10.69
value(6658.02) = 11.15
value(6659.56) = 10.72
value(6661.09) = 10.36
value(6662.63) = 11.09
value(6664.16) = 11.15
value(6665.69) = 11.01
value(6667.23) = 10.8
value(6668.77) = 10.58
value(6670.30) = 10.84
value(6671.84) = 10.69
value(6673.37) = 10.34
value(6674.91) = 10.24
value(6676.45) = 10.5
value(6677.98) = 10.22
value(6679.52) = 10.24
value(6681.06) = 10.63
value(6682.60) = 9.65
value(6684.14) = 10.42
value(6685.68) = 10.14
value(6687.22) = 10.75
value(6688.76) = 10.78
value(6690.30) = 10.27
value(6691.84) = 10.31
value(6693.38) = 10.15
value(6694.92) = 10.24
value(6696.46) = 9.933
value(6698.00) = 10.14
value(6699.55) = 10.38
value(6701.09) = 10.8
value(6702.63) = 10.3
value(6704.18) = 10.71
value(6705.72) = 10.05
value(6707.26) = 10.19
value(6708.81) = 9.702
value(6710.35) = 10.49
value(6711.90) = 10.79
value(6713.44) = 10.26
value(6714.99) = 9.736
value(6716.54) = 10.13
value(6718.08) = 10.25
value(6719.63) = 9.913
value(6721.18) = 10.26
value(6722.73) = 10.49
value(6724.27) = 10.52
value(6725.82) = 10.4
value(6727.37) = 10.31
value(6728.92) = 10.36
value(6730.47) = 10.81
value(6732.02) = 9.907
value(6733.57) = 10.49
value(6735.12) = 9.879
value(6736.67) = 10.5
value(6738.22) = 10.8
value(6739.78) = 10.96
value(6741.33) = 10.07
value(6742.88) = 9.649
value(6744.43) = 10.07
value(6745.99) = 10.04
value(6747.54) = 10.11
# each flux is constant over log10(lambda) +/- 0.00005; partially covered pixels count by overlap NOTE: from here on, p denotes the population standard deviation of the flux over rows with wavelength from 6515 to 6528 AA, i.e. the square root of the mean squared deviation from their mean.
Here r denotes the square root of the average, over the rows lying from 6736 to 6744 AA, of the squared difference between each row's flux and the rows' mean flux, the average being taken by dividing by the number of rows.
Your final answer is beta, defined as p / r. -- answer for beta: 0.6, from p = 0.28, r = 0.48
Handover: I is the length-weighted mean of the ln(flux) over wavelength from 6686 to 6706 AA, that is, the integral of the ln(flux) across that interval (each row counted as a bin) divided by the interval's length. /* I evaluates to 2.34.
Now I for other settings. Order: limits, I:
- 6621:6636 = 2.35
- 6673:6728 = 2.33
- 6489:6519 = 2.37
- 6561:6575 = 2.22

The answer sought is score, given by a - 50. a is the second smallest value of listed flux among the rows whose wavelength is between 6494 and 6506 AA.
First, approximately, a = 9.935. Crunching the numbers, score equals -40.1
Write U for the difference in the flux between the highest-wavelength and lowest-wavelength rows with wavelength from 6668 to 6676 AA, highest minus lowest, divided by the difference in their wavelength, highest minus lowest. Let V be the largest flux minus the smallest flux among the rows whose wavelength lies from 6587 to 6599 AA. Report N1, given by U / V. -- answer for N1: -0.05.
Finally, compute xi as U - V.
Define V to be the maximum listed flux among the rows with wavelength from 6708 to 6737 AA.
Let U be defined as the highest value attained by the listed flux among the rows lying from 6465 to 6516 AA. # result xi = 0.9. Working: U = 11.75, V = 10.81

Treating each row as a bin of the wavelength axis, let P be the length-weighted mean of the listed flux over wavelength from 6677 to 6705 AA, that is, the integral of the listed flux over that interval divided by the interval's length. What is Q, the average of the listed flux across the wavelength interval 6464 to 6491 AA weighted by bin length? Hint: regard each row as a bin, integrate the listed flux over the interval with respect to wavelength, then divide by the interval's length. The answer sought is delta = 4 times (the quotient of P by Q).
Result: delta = 3.78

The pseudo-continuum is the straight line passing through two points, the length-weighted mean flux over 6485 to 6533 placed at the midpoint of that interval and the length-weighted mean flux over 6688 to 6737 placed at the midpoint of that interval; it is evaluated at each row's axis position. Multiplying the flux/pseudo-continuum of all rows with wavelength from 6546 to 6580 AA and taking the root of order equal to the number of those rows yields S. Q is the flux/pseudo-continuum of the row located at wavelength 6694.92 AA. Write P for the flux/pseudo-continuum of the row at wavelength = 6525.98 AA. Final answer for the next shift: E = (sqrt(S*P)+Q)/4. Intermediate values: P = 0.97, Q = 0.99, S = 0.927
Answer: 0.484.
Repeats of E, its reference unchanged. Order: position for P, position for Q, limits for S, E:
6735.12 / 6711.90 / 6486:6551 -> 0.508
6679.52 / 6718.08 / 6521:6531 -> 0.497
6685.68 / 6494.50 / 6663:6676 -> 0.482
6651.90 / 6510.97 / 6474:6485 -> 0.494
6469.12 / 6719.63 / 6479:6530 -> 0.499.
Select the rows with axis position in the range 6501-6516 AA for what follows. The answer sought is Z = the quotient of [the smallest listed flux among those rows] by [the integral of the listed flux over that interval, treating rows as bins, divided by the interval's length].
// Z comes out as 0.931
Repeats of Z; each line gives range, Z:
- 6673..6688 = 0.936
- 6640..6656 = 0.900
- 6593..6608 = 0.944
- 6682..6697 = 0.939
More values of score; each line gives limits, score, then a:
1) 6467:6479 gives -39.6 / 10.42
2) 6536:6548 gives -39.7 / 10.28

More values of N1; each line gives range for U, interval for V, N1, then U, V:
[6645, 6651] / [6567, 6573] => -0.14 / -0.078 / 0.56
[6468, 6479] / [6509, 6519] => -0.05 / -0.051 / 1.08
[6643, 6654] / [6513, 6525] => 0.01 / 0.014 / 0.97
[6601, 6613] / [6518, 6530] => -0.07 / -0.064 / 0.94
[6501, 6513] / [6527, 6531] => 0.02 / 0.014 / 0.76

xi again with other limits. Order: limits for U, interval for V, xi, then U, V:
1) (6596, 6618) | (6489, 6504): -0.1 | 11.01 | 11.11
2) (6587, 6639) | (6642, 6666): -0.2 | 11.07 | 11.29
